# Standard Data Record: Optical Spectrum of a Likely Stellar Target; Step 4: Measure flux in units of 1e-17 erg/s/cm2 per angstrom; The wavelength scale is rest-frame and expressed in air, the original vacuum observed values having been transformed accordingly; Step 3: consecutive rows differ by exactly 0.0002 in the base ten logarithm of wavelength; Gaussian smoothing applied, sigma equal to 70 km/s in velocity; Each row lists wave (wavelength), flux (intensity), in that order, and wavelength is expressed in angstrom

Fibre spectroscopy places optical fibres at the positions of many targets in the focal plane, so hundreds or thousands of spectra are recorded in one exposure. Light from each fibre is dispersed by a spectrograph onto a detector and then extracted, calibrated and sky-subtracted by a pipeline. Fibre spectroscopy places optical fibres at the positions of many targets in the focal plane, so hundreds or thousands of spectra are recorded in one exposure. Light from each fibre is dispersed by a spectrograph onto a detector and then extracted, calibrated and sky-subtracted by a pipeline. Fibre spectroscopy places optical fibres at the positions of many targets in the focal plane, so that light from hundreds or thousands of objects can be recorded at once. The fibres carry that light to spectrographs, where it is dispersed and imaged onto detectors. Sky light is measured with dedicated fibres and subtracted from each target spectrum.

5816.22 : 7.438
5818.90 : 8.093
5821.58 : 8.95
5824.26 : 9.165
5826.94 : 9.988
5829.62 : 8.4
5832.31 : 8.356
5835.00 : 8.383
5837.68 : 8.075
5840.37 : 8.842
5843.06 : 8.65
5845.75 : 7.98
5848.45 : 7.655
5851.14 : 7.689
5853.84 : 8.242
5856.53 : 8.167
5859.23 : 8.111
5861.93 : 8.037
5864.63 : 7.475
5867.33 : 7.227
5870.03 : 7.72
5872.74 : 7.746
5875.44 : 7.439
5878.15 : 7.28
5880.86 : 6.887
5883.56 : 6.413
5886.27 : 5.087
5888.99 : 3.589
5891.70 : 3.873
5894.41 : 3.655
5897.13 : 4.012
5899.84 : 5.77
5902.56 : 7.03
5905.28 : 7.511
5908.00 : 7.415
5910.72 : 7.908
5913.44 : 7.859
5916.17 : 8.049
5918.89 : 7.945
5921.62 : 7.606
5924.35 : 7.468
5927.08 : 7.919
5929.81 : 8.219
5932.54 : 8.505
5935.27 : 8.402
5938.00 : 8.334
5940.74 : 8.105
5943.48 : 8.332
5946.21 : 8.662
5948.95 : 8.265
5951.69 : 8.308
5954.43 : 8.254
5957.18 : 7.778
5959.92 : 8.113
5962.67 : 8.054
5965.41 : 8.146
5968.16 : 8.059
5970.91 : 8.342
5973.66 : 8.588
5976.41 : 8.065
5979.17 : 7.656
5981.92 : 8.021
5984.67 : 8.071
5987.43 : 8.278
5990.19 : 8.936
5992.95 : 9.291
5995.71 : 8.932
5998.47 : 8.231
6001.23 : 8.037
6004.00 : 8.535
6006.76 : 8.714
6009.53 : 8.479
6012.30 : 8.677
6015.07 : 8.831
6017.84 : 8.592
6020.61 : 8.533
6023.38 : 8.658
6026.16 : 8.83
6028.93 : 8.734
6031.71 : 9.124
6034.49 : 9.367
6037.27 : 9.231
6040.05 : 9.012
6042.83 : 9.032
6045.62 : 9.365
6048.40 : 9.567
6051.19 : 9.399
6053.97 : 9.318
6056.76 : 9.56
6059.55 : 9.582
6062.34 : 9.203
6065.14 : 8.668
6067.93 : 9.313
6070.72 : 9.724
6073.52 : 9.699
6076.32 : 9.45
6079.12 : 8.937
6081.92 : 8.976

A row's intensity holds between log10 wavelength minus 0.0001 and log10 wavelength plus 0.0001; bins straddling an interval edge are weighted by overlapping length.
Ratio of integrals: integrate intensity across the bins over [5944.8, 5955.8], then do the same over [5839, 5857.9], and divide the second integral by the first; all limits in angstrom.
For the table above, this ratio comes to 1.7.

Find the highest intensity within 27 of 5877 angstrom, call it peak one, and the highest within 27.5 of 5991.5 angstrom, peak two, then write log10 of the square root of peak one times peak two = 0.942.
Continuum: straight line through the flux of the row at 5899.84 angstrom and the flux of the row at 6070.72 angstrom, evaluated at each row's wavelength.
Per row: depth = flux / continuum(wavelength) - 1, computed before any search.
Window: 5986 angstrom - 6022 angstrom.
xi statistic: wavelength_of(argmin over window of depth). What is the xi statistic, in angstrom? 6001.23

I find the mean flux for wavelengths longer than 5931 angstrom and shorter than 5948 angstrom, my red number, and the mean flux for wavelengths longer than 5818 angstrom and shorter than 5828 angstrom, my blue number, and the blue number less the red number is 0.7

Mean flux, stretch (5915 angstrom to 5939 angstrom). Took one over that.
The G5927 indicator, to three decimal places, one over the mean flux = 0.124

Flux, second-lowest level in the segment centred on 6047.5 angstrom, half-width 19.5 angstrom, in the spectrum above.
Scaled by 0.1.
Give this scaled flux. 0.873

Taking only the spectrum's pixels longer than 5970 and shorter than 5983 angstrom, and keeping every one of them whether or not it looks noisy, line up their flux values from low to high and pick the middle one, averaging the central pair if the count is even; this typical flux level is 8.1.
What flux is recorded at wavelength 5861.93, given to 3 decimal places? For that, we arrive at 8.037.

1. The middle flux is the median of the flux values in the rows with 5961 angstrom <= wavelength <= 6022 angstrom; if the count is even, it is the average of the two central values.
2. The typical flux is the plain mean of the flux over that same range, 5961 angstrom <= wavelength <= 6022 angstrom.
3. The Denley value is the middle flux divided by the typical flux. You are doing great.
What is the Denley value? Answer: 1.00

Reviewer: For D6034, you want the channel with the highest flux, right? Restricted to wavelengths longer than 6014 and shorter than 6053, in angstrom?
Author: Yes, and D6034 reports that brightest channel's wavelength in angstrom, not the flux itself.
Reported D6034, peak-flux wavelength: 6048.40 angstrom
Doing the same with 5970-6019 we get 5992.95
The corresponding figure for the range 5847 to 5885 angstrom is 5853.84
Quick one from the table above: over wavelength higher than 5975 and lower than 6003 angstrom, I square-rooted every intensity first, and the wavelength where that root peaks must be 5992.95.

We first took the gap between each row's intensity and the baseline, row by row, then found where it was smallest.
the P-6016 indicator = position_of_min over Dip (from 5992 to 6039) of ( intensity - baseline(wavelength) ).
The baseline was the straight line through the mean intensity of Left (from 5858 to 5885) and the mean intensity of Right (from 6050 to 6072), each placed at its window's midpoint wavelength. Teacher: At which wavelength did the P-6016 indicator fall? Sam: 6001.23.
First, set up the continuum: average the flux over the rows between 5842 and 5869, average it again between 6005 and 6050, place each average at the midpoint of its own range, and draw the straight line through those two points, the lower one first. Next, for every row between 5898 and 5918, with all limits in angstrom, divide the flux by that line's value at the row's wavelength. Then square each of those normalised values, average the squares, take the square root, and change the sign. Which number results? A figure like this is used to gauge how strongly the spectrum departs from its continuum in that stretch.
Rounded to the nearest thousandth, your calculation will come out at -0.899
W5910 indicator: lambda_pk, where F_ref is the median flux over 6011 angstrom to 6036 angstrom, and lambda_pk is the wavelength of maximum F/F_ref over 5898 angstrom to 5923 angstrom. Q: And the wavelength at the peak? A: 5916.17 angstrom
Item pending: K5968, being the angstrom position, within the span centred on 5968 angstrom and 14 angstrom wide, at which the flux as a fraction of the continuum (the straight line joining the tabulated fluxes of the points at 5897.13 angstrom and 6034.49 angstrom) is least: 5968.16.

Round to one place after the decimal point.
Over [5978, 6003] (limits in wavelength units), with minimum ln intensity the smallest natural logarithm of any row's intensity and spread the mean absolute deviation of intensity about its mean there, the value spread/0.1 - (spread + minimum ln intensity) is 2.0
